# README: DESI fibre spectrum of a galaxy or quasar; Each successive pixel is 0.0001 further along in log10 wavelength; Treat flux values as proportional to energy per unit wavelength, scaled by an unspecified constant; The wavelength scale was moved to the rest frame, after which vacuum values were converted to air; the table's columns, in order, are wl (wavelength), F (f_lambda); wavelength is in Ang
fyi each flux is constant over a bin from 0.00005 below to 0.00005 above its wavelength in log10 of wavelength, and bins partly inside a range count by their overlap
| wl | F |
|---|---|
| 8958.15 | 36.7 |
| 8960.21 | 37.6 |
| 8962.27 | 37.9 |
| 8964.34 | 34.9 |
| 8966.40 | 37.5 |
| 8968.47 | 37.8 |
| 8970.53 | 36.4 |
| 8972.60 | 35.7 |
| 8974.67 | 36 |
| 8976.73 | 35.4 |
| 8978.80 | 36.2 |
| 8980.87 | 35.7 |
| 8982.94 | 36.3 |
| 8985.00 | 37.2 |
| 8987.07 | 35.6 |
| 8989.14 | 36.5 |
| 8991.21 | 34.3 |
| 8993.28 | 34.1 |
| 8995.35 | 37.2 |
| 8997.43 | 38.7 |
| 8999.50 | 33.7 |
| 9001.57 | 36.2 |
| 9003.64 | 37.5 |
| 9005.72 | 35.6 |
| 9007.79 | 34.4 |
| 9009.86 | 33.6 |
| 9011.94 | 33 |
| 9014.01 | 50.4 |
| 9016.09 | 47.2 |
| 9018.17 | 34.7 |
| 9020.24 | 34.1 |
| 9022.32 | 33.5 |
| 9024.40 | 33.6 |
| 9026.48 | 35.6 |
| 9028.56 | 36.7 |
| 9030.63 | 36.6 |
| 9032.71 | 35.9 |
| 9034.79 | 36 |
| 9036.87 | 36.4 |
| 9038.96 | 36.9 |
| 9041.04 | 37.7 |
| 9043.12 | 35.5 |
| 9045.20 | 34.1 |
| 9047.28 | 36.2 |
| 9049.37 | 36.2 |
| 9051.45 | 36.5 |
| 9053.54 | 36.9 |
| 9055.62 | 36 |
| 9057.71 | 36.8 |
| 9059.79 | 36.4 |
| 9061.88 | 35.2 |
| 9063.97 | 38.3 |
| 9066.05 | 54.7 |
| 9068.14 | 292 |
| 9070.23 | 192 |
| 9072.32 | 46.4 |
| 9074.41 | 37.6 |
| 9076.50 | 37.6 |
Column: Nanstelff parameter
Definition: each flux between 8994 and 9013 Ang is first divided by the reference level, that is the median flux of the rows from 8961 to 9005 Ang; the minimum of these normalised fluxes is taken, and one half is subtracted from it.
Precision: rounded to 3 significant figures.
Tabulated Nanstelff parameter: 0.412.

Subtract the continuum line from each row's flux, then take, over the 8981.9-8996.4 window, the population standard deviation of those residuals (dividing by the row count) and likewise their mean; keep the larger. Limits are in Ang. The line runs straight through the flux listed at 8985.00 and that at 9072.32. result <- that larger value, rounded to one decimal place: 1.4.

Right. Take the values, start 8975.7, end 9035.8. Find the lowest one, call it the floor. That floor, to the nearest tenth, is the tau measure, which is 33.0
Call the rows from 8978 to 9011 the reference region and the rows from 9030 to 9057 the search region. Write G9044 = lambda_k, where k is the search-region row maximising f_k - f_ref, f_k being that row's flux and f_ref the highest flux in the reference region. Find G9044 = 9041.04 Ang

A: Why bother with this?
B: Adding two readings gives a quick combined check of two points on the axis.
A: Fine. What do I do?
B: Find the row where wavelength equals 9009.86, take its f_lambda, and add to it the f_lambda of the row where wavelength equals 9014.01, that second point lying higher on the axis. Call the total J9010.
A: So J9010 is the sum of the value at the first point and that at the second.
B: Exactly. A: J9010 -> 84.0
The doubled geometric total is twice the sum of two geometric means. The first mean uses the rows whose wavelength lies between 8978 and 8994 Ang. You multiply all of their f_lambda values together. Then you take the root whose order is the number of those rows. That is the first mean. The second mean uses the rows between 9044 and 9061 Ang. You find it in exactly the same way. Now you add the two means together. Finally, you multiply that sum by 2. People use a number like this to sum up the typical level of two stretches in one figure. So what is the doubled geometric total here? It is 144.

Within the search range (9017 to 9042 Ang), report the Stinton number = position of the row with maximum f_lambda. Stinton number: 9041.04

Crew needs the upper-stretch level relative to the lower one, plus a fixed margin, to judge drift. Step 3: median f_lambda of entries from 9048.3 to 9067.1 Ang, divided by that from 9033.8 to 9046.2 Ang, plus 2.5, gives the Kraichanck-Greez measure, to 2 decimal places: 3.51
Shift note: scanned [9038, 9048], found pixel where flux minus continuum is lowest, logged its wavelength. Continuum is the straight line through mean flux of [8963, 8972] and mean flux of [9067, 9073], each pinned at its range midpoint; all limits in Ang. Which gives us 9047.28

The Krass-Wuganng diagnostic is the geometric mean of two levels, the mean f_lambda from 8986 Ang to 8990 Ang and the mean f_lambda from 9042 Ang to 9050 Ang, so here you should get 35.8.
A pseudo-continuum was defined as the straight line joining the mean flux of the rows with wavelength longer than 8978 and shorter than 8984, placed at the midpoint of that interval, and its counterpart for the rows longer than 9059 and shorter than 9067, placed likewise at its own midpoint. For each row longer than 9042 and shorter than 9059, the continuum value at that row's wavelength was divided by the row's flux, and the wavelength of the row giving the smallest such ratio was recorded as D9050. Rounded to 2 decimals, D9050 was 9053.54 Ang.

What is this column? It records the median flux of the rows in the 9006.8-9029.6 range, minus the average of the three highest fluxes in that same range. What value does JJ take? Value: -10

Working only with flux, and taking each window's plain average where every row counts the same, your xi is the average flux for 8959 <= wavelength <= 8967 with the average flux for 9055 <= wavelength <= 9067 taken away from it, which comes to -2.6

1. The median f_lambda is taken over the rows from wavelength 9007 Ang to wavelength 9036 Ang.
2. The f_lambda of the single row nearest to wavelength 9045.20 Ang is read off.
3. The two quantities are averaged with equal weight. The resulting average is 34.6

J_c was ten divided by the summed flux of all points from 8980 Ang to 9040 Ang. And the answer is 0.0095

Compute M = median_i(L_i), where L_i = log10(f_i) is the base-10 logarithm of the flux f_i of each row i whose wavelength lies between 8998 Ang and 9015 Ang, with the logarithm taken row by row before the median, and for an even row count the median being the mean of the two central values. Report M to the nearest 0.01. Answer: 1.54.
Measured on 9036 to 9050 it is 1.56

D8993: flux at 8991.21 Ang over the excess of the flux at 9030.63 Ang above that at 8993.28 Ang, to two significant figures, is 14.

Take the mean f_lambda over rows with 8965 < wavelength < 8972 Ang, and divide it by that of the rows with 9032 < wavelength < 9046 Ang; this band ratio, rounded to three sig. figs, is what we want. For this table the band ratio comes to 1.03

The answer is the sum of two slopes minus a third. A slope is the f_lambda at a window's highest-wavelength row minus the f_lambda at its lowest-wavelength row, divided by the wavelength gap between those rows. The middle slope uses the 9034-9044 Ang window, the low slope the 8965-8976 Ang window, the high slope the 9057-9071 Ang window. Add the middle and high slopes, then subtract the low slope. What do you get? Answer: 12.5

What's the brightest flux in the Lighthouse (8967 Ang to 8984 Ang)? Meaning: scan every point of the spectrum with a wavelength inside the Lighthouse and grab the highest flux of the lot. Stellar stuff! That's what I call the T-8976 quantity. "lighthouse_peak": 37.8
